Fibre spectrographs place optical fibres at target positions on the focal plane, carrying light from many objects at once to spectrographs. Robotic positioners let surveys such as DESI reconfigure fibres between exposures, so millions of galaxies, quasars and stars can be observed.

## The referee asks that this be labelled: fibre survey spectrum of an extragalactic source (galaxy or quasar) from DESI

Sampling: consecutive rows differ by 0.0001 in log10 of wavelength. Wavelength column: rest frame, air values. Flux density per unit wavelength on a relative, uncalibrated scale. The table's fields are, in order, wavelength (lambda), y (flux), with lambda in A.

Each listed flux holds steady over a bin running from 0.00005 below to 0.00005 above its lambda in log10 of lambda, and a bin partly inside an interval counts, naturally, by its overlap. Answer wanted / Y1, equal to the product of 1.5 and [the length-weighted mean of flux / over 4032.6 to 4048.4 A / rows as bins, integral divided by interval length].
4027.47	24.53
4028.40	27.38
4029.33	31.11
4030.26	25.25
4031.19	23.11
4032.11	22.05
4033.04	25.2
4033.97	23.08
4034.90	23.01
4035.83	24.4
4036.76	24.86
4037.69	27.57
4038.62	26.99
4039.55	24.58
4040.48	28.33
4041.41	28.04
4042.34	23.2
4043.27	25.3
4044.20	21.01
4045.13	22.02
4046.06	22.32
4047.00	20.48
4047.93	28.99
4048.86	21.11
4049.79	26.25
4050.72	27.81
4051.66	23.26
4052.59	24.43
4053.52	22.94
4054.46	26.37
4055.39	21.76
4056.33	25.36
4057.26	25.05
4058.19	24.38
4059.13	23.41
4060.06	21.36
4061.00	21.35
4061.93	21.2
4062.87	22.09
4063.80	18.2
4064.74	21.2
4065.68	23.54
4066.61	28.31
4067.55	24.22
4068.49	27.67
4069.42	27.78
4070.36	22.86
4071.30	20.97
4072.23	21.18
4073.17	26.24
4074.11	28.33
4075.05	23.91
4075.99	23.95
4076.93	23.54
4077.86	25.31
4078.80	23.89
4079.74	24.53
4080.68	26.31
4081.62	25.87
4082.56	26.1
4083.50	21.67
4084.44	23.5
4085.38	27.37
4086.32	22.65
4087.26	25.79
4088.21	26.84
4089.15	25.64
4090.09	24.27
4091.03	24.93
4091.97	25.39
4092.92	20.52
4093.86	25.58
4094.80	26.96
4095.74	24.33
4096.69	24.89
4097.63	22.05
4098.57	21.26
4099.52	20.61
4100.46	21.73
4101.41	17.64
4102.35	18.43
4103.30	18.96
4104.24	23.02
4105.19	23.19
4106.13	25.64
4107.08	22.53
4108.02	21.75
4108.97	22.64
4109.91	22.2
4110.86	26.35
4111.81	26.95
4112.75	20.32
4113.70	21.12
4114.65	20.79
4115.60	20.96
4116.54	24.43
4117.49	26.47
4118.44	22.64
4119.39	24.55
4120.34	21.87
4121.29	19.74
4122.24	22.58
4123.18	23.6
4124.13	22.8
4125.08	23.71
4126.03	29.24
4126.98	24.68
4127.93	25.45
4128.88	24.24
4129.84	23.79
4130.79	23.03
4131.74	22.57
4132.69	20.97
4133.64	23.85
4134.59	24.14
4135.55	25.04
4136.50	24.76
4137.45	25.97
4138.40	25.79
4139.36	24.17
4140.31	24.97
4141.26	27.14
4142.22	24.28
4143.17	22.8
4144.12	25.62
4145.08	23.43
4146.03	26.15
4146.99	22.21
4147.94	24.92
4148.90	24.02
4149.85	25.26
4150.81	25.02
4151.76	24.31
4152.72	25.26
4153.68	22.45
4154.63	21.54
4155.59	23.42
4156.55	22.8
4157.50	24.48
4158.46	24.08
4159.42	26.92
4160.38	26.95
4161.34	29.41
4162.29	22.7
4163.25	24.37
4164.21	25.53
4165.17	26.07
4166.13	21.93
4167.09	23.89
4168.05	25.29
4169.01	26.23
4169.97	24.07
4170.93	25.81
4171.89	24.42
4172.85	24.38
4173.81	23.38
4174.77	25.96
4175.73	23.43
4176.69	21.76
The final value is 37.0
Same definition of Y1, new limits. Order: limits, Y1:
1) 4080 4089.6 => 37.7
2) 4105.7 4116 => 34.2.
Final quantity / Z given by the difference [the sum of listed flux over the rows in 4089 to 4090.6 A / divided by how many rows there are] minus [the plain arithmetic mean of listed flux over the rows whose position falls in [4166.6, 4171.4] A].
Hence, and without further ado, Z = -0.1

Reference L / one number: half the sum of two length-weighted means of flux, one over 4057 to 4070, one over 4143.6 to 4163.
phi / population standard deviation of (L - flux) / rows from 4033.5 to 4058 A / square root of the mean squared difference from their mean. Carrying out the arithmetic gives 2.41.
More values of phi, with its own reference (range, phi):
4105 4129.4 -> 2.23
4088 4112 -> 2.62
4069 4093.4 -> 2.06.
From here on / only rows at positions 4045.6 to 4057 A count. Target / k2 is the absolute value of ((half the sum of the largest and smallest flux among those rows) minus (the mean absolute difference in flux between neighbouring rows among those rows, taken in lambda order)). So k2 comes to 20.8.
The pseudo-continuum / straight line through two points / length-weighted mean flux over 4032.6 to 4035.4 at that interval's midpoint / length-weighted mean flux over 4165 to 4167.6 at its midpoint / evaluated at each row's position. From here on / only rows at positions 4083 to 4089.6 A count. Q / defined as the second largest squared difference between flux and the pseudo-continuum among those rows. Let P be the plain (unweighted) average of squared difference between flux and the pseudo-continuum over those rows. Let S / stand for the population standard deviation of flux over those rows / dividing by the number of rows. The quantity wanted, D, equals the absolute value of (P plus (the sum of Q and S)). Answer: 16.9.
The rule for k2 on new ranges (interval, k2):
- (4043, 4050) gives 20.6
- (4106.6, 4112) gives 23.0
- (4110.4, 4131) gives 22.4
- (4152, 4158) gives 21.8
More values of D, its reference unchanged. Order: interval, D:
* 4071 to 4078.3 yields 15.4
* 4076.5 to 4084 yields 10.2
